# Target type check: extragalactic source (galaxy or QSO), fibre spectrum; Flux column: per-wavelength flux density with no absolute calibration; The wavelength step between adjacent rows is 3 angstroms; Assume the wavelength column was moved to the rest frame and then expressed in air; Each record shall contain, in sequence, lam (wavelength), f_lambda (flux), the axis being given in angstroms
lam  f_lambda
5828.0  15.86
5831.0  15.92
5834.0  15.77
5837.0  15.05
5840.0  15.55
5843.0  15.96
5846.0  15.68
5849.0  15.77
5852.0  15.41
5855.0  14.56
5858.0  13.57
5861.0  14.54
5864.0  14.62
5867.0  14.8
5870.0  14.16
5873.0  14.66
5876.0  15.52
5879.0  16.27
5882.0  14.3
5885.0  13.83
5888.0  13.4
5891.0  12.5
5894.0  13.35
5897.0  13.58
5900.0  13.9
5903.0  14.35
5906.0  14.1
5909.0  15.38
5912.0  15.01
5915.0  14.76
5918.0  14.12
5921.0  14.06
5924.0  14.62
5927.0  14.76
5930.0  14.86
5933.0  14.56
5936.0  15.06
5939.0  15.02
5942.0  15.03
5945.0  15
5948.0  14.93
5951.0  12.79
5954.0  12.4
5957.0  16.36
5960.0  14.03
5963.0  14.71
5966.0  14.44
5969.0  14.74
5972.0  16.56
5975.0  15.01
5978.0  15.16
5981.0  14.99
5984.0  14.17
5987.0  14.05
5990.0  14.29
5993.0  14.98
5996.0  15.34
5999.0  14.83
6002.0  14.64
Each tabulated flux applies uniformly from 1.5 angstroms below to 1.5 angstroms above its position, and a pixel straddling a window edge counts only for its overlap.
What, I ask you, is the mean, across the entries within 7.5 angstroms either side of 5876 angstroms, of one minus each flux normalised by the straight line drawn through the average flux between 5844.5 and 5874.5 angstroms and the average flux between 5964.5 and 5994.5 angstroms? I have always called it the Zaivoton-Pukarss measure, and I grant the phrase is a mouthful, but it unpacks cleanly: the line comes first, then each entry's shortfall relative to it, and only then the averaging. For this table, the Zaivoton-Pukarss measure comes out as -0.01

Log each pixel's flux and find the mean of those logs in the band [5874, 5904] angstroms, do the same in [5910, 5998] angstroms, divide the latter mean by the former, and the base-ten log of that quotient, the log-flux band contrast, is 0.0068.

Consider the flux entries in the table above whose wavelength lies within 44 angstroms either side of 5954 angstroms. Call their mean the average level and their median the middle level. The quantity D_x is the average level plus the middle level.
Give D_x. 29.4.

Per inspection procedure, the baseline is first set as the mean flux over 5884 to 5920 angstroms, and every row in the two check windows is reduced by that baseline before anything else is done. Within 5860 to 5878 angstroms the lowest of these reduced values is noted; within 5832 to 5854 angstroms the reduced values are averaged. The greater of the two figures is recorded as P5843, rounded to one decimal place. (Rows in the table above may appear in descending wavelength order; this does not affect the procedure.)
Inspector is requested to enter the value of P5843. 1.6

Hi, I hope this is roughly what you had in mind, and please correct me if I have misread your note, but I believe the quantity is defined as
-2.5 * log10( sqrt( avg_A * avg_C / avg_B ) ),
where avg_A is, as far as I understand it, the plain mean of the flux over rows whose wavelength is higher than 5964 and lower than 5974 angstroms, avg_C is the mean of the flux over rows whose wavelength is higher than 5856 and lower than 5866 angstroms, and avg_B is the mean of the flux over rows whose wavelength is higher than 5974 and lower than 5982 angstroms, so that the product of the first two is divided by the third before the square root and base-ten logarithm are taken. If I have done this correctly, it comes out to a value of -1.449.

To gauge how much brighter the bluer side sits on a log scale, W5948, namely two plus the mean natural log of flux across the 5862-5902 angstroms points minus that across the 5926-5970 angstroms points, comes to 1.98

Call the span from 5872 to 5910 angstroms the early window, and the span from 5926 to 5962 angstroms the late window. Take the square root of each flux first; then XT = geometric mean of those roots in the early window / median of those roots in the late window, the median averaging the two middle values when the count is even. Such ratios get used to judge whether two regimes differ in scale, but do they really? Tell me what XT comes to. 0.98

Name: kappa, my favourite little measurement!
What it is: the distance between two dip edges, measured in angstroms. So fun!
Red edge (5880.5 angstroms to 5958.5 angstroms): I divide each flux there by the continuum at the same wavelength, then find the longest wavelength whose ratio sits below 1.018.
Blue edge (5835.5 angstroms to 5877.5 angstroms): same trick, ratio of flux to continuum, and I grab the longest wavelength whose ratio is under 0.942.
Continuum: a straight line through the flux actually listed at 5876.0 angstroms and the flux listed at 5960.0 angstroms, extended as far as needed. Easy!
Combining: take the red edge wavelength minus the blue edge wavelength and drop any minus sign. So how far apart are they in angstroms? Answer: 81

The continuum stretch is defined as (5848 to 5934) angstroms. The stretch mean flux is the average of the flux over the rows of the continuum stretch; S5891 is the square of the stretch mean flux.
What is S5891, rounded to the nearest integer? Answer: 209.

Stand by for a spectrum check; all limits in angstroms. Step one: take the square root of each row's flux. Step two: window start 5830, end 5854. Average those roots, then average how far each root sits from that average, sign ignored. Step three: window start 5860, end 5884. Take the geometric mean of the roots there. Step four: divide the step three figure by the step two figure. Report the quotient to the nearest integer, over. 134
